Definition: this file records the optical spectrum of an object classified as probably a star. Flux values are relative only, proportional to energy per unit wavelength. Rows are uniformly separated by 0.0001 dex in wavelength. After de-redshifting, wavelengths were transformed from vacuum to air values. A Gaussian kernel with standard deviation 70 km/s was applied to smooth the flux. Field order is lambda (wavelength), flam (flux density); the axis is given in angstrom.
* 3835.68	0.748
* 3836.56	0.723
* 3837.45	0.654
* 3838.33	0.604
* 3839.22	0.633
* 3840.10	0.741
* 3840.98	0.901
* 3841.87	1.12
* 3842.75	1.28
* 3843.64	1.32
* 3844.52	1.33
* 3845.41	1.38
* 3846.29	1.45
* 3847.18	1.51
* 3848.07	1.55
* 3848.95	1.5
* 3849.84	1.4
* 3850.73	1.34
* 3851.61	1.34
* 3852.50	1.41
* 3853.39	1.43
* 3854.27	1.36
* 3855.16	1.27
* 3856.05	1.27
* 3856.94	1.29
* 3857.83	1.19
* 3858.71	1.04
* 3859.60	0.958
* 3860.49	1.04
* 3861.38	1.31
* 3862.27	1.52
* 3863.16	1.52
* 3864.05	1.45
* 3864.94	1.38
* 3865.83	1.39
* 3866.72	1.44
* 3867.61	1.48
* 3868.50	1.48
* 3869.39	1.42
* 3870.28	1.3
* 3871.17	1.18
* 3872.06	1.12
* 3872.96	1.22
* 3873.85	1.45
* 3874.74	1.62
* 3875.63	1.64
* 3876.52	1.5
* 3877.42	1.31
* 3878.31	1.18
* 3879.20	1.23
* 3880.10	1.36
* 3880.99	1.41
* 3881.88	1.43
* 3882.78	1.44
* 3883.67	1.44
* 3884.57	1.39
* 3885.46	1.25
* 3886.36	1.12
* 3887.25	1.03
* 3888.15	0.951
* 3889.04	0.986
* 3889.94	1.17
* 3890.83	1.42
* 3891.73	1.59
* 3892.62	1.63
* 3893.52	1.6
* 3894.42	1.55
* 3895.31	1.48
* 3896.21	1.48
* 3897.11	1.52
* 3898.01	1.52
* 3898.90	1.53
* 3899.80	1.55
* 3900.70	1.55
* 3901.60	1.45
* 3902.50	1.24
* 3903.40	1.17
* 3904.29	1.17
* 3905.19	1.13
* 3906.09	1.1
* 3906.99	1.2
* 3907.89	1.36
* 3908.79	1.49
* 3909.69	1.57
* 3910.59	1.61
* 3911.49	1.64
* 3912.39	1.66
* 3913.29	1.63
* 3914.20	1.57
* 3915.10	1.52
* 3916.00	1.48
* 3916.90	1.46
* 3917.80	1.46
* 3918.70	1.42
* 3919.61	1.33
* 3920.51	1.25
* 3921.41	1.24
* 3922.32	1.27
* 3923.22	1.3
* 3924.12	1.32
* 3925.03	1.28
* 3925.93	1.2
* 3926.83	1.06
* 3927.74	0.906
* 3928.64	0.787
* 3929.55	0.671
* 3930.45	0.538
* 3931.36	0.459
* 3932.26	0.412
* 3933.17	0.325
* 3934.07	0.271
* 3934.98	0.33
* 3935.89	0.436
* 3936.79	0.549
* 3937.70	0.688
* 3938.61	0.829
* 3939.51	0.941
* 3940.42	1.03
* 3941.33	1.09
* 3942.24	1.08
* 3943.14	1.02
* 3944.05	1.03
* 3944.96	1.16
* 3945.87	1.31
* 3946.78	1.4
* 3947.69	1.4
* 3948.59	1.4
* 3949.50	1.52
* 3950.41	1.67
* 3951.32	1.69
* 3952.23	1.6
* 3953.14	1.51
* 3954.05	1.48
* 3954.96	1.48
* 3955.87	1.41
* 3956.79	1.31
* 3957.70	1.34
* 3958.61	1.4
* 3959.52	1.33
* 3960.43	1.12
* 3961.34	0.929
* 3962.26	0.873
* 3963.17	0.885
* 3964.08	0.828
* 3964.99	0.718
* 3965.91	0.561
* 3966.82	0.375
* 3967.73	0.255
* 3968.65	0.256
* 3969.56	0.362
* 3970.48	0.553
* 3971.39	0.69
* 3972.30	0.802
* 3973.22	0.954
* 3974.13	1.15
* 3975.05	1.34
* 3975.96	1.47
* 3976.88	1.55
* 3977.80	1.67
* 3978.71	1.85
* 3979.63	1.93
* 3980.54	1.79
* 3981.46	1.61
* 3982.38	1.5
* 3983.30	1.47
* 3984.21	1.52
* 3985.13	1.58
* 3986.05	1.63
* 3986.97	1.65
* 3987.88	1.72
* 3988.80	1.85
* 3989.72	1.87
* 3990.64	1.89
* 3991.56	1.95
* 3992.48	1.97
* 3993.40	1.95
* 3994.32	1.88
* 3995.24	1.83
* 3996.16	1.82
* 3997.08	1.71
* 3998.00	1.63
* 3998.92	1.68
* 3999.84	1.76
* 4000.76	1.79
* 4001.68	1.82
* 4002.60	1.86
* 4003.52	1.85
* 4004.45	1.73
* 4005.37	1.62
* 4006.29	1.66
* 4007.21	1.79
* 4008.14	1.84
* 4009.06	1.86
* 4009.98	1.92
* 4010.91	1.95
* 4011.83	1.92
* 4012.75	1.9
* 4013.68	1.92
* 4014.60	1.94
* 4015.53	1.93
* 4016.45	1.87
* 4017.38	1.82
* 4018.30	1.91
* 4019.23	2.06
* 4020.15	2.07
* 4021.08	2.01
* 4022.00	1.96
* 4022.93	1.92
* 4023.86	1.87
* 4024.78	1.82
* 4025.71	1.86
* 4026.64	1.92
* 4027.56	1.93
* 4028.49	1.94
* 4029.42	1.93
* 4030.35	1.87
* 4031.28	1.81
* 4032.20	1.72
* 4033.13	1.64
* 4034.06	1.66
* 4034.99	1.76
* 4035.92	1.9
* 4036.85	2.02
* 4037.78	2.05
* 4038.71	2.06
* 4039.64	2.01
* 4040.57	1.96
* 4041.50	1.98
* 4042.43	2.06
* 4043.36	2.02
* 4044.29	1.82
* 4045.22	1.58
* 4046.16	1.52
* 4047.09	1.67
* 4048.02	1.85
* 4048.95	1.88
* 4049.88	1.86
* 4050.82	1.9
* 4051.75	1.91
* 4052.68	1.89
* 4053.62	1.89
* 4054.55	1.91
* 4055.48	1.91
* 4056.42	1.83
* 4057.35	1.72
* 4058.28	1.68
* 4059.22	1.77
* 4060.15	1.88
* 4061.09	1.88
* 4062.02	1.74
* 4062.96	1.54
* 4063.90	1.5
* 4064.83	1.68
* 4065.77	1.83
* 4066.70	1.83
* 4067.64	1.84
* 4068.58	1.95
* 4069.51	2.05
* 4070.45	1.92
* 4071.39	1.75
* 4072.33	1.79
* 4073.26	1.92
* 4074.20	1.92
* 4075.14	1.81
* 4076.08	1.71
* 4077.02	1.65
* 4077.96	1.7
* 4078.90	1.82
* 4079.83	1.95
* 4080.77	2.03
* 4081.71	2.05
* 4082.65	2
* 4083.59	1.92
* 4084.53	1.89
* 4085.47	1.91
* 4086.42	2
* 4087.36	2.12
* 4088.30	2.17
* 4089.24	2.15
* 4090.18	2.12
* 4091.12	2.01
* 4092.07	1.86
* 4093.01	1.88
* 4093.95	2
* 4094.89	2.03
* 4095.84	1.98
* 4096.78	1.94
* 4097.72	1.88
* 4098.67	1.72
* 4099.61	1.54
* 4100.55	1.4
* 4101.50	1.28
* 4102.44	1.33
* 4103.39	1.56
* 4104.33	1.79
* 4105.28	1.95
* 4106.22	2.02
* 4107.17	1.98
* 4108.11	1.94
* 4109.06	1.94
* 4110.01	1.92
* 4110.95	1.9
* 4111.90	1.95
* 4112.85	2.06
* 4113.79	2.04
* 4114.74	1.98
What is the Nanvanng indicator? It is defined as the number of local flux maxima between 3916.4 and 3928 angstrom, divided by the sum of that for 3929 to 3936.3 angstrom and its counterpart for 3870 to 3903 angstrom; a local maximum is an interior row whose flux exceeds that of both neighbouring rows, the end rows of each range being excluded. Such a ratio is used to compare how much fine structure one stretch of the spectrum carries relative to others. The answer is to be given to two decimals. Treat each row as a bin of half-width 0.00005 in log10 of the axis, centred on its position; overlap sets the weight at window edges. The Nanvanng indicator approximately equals 0.50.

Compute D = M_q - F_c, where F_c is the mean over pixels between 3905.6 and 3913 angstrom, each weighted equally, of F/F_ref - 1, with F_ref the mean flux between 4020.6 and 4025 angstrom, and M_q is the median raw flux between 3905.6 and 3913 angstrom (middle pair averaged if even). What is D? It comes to 1.77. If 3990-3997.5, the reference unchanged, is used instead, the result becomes 1.91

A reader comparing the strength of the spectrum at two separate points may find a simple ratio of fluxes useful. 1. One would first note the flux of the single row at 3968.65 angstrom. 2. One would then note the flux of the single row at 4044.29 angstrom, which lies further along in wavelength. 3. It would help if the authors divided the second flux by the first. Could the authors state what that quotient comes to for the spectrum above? 7.11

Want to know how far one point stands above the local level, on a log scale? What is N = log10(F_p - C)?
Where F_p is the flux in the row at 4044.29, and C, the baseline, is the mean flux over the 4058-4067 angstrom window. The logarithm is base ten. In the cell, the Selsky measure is -1.06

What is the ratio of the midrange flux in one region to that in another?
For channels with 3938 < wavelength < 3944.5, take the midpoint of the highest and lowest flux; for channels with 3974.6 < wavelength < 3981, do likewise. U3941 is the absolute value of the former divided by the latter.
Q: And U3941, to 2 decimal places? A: 0.59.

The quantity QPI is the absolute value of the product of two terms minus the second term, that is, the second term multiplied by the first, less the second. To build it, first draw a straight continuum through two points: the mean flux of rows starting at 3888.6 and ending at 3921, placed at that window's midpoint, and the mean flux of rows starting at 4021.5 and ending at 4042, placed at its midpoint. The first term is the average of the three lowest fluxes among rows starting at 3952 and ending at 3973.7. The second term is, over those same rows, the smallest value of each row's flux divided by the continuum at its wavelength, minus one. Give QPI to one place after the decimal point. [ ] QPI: 0.6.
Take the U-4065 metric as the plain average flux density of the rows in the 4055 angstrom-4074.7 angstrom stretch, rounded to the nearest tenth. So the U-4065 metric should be 1.8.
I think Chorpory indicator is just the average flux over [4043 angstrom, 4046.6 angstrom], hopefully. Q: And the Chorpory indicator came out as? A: 1.7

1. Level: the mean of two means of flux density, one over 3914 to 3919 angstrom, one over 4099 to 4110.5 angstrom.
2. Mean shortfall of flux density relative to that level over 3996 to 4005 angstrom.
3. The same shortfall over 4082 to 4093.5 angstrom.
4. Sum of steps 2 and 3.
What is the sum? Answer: -0.6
